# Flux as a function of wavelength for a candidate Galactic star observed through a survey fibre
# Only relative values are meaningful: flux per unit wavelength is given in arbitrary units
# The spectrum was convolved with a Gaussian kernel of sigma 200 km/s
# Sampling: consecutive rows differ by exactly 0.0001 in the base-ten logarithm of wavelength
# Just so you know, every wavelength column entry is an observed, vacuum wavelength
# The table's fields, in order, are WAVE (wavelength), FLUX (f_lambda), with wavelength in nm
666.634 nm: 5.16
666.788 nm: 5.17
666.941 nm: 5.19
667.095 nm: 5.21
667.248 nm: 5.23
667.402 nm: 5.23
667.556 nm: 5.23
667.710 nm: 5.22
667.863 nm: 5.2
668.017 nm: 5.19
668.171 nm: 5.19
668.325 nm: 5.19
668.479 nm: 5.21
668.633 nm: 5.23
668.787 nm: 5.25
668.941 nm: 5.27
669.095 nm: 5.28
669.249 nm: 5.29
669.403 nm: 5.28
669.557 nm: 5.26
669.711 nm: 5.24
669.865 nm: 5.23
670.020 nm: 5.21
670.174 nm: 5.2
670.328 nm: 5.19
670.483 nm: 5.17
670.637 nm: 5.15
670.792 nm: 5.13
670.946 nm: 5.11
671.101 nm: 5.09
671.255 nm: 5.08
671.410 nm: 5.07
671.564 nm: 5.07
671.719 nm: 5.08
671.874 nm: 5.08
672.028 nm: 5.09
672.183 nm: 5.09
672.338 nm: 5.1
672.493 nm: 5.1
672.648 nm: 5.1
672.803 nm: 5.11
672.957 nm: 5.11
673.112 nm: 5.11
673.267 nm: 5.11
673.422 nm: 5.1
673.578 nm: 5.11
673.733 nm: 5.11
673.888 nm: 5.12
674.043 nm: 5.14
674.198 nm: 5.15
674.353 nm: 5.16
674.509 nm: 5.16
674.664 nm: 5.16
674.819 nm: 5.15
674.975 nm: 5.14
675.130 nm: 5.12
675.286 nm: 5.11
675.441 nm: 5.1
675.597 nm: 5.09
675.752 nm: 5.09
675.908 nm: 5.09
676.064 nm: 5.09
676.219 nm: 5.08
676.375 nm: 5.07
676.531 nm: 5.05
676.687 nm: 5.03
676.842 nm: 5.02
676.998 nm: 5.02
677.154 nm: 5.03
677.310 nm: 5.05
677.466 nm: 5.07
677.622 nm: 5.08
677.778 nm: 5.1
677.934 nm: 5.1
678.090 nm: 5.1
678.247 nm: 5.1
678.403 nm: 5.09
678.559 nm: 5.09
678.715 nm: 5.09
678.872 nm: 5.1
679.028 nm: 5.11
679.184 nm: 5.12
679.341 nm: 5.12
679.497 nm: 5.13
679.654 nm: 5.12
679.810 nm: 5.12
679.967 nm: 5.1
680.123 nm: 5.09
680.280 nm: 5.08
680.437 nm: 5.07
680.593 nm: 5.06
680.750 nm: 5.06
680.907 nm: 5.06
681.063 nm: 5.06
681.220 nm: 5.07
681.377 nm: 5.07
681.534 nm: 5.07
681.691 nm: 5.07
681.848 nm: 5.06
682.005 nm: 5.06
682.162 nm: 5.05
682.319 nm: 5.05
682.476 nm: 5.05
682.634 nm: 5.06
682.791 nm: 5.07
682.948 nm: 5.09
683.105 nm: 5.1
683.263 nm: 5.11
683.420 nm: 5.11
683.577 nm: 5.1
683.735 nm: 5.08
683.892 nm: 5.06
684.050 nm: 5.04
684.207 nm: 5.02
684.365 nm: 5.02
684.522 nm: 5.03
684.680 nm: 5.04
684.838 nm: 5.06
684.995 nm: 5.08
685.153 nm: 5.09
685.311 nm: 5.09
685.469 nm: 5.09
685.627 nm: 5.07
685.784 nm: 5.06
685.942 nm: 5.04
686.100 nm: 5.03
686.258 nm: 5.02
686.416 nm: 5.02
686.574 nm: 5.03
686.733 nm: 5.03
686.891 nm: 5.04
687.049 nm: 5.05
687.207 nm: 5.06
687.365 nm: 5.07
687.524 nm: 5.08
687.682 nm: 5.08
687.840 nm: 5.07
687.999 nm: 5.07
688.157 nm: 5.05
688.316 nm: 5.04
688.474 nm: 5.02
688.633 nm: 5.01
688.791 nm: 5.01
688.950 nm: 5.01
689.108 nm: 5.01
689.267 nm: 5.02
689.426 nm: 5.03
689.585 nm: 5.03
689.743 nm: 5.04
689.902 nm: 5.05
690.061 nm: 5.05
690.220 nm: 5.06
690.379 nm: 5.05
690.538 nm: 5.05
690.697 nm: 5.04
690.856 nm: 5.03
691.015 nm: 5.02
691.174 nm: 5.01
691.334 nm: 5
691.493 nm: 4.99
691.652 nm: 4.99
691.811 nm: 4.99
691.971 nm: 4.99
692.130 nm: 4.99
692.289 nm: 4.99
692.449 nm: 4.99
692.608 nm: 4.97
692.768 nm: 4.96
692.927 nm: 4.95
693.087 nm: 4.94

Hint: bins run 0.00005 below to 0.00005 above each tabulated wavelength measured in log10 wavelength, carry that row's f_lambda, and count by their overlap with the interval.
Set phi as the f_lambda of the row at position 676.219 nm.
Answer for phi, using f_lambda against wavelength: 5.08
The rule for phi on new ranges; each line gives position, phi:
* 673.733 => 5.11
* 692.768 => 4.96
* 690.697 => 5.04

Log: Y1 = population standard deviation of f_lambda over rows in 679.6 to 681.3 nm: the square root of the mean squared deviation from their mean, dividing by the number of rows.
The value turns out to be 0.022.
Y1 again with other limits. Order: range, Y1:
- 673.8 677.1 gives 0.045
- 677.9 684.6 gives 0.028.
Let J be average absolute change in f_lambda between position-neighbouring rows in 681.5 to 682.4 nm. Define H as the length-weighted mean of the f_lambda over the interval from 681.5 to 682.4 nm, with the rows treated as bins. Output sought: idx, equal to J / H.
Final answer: 0.0008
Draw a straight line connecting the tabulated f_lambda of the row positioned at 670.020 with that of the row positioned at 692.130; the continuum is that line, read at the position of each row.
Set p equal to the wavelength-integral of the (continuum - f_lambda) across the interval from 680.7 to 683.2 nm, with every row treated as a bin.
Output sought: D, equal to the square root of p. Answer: 0.25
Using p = 0.06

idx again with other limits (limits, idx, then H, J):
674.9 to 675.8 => 0.0020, 5.11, 0.010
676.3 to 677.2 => 0.0024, 5.04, 0.012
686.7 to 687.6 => 0.0020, 5.06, 0.010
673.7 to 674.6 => 0.0019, 5.14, 0.010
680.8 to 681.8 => 0.0004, 5.07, 0.002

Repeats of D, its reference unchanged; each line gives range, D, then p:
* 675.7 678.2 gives 0.43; 0.18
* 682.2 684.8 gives 0.18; 0.03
